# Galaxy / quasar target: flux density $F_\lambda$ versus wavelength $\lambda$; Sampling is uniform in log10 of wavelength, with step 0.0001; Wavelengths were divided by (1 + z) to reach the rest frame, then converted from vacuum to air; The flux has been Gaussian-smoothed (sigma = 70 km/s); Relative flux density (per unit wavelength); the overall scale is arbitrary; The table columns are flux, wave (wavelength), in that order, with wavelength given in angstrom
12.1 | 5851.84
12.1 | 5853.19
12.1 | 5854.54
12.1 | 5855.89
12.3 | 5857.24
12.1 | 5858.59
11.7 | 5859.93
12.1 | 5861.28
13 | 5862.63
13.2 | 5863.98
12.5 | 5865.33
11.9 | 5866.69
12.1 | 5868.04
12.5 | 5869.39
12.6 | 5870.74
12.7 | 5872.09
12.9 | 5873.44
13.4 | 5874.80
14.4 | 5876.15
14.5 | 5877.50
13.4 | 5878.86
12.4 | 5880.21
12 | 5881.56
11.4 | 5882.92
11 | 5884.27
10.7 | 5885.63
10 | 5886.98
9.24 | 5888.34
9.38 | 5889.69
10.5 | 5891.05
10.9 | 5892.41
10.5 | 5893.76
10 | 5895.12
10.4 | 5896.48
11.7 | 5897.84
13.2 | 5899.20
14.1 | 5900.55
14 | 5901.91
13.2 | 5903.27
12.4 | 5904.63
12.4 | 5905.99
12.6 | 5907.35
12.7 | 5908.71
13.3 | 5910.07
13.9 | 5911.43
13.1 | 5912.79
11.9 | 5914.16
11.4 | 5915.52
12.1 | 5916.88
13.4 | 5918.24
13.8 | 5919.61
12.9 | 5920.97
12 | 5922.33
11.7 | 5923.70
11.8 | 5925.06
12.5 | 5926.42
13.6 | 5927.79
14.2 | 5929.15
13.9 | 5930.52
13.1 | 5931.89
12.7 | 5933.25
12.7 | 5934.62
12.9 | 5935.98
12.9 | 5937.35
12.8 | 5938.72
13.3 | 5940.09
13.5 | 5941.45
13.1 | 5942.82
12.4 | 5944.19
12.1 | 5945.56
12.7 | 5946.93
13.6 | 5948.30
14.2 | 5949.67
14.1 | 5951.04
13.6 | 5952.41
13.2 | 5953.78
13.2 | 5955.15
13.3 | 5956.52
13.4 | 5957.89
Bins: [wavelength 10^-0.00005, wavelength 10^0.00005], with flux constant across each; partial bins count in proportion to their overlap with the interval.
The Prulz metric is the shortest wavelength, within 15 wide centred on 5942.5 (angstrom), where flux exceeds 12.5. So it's 5935.98 angstrom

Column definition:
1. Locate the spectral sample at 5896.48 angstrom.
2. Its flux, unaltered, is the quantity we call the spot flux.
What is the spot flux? 10.4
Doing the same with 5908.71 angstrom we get 12.7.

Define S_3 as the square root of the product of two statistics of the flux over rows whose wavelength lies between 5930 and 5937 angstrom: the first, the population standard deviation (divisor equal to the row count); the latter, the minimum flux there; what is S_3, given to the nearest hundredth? 2.38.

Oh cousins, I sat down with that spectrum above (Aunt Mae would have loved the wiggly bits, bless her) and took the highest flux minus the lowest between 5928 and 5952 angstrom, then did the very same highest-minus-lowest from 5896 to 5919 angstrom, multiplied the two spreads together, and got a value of 7.8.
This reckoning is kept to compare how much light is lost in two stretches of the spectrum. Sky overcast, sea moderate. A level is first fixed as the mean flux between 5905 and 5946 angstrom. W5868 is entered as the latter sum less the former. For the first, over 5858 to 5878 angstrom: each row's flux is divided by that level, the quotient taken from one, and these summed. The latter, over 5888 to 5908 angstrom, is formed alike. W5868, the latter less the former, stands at 1.3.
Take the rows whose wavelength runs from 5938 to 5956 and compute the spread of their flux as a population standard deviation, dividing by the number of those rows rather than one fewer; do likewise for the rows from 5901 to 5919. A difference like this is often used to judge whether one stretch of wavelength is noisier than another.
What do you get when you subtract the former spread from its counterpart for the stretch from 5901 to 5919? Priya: 0.15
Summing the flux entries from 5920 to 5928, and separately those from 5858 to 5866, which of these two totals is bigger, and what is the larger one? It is 74.6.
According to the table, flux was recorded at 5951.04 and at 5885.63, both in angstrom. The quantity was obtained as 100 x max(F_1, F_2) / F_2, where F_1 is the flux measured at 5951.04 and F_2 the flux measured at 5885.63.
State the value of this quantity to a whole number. 132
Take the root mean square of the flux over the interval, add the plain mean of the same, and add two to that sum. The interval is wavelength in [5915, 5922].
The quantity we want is 27.47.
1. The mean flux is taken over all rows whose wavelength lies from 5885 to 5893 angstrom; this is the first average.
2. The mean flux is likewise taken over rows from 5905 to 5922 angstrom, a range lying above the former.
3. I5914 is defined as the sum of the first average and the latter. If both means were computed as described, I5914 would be 22.9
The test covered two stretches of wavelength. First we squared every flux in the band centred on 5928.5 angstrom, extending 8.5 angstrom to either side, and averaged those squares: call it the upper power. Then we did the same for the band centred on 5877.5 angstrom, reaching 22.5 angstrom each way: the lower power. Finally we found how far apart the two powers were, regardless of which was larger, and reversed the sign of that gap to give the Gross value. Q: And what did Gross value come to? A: -22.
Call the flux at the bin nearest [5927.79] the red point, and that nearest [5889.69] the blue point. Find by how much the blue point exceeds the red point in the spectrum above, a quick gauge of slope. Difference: -4.2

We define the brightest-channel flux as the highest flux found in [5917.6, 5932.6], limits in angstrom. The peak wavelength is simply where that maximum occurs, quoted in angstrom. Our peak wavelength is 5929.15 angstrom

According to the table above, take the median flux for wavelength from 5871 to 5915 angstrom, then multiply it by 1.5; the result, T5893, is 18.6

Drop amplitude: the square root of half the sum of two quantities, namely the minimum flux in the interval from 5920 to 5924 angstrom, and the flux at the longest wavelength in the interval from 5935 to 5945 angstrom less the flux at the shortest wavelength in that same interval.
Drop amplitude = 2.4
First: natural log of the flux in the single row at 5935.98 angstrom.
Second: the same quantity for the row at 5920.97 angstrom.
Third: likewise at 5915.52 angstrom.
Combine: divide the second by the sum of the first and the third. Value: 0.512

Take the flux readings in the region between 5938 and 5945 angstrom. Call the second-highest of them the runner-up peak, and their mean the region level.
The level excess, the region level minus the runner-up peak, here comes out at -0.3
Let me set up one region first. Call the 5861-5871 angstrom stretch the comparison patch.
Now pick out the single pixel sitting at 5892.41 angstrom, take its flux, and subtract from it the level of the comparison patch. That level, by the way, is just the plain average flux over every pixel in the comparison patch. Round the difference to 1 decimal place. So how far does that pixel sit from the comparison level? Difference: -1.6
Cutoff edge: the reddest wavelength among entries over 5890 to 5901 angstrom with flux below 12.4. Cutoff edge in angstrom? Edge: 5897.84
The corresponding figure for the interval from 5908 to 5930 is 5925.06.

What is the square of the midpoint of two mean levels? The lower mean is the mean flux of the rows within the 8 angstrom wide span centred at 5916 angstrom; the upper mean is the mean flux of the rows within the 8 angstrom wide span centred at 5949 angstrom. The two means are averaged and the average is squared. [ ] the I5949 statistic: 169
